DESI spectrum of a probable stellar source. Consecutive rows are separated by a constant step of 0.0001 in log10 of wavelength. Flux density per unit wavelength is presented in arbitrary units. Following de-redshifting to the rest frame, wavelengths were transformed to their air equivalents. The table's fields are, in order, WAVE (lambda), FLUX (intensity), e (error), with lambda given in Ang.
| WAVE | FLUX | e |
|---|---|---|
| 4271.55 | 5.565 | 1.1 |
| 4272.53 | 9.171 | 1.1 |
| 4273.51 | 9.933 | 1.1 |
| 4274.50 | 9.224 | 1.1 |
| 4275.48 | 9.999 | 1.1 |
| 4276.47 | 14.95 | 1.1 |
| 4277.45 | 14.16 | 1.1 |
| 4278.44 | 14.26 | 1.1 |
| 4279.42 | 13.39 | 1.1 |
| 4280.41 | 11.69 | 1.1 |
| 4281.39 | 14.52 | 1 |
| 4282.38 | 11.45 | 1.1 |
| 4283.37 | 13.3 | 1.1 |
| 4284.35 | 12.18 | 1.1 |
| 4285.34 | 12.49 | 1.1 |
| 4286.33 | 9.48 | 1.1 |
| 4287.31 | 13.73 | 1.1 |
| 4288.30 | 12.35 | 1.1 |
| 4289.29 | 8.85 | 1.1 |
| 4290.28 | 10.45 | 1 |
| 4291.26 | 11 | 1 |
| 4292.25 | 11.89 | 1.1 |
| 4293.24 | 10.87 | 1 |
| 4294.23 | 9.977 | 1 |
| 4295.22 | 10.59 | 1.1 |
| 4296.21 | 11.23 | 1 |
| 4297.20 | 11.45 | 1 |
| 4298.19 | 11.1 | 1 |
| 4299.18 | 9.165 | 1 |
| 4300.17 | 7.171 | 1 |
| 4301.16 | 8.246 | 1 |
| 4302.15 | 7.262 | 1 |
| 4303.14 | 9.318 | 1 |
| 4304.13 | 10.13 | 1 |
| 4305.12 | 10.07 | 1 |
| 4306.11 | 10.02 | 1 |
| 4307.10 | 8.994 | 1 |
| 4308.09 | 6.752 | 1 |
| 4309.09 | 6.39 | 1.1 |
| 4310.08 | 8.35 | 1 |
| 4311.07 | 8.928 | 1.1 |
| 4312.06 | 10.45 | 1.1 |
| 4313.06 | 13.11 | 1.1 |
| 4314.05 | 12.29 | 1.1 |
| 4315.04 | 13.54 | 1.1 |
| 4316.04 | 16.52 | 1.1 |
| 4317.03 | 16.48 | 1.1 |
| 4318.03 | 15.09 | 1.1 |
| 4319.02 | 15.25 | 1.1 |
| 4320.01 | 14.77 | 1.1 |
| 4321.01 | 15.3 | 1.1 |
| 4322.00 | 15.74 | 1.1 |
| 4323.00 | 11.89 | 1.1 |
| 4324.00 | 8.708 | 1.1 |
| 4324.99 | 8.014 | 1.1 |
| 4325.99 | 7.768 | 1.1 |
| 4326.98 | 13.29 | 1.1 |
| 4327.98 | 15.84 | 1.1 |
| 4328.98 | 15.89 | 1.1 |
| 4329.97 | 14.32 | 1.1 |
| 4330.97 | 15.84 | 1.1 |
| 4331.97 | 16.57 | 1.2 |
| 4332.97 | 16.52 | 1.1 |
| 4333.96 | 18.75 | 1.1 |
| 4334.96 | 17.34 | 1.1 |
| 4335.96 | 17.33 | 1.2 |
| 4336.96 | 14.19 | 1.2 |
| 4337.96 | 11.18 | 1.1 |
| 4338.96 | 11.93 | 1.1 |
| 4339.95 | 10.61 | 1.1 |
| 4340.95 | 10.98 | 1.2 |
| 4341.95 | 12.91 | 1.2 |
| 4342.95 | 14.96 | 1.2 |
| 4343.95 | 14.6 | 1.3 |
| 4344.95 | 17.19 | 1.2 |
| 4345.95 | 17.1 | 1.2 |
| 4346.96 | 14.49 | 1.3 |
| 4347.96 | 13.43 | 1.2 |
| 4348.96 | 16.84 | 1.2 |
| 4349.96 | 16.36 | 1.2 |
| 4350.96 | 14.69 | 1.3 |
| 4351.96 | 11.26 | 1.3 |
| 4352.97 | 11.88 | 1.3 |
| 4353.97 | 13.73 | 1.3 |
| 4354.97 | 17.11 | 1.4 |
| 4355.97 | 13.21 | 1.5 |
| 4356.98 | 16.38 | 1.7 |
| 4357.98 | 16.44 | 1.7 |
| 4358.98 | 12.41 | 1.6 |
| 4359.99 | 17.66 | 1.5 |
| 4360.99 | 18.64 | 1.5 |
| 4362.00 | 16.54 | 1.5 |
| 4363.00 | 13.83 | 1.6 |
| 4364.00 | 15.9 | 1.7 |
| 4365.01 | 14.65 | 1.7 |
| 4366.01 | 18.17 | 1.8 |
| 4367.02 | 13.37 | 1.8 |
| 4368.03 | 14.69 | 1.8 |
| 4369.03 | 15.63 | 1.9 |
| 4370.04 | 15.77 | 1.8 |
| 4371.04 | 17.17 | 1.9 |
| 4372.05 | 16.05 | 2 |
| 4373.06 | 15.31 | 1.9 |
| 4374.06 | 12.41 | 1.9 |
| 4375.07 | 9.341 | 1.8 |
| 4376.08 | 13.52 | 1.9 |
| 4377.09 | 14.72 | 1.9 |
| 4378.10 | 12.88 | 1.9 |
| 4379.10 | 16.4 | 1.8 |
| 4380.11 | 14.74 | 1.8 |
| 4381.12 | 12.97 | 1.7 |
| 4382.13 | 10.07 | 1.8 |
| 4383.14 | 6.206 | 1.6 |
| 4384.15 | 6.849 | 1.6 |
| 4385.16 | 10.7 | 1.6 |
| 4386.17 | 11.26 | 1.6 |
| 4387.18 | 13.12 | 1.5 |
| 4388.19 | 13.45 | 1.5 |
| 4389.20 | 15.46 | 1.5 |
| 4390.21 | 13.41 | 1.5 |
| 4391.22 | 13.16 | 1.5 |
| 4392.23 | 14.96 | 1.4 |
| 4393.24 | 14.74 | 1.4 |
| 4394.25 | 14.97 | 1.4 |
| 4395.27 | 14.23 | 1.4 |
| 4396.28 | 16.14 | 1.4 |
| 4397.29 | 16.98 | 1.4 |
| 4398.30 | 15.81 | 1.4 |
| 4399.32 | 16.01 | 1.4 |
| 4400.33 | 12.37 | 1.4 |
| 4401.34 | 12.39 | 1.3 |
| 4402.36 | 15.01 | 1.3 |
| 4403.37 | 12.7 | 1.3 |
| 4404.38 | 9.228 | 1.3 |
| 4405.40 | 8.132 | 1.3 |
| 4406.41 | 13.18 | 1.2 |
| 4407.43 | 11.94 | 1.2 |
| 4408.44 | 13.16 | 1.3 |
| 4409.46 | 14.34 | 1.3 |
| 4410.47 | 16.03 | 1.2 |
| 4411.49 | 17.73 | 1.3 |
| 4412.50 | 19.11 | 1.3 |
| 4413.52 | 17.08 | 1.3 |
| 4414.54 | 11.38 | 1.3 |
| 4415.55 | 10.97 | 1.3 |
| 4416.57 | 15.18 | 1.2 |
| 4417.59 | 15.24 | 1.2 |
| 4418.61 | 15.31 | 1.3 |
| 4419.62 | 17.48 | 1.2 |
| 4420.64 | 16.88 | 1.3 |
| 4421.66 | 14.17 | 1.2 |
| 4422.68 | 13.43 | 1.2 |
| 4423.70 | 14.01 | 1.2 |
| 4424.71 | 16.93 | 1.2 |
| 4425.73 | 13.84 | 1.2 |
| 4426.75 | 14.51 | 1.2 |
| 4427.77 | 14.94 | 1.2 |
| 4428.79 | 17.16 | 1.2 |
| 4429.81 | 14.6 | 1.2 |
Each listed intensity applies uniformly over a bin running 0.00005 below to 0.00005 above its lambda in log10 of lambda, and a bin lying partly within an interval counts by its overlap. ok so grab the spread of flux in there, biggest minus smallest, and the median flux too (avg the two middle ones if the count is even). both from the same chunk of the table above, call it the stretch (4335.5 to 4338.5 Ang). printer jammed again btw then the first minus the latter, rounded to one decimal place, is -8.0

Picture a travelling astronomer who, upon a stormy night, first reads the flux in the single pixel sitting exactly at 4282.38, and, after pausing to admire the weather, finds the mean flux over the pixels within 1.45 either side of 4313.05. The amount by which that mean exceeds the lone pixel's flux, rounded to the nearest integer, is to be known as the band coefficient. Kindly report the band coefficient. 0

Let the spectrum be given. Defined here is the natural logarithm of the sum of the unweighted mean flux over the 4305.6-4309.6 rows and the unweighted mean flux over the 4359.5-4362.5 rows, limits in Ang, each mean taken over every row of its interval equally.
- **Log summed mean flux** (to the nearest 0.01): 3.24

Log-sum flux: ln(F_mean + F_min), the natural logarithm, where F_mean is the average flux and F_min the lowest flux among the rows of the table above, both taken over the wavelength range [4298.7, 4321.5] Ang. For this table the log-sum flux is 2.86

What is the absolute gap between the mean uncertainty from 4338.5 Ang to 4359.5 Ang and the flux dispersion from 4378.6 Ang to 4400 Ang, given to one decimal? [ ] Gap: 1.6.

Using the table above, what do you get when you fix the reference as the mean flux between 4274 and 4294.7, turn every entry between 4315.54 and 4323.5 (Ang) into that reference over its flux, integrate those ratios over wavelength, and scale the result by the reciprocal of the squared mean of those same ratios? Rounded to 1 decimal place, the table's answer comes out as 10.0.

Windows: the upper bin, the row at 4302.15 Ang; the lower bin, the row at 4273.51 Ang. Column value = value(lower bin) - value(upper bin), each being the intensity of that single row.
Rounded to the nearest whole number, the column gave 3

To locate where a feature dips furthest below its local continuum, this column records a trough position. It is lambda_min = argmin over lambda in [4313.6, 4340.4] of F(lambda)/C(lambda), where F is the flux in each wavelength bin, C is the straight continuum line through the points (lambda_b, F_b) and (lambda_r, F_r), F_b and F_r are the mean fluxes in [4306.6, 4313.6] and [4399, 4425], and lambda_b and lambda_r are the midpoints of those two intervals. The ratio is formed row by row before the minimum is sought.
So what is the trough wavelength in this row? 4325.99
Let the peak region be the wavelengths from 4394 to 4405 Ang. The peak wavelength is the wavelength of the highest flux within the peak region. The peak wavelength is 4397.29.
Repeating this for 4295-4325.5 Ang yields 4316.04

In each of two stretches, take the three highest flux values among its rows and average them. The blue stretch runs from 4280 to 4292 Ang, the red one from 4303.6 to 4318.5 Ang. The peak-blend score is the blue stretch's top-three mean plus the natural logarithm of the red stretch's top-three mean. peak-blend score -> 16.6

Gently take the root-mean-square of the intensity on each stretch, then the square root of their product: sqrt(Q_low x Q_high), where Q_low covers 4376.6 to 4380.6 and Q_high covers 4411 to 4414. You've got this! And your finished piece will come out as 16.3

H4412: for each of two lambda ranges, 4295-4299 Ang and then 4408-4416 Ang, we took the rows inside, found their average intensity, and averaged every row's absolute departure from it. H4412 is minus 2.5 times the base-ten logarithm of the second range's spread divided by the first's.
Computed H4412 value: -2.5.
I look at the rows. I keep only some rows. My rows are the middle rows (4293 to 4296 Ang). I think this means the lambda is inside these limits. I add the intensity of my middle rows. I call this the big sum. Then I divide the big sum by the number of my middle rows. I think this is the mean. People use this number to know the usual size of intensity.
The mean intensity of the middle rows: 10.5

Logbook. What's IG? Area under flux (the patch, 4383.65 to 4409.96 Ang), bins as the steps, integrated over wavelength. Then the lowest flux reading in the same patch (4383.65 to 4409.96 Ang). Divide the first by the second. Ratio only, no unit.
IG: 51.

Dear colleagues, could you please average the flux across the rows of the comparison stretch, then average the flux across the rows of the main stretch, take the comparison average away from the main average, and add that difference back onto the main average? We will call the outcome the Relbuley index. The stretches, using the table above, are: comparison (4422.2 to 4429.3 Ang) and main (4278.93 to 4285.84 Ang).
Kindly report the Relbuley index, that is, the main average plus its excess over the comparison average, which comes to 10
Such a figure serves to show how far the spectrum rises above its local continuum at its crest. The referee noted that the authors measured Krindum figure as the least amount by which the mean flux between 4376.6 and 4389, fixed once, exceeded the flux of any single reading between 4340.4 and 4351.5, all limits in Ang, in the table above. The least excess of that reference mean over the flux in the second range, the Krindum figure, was -5.2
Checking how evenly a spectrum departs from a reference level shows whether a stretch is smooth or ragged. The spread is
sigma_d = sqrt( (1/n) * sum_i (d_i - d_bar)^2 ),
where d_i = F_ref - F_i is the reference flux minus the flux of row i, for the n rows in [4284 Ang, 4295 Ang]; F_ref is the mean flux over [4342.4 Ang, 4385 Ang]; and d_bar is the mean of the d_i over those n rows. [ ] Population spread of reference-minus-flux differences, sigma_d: 1.4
